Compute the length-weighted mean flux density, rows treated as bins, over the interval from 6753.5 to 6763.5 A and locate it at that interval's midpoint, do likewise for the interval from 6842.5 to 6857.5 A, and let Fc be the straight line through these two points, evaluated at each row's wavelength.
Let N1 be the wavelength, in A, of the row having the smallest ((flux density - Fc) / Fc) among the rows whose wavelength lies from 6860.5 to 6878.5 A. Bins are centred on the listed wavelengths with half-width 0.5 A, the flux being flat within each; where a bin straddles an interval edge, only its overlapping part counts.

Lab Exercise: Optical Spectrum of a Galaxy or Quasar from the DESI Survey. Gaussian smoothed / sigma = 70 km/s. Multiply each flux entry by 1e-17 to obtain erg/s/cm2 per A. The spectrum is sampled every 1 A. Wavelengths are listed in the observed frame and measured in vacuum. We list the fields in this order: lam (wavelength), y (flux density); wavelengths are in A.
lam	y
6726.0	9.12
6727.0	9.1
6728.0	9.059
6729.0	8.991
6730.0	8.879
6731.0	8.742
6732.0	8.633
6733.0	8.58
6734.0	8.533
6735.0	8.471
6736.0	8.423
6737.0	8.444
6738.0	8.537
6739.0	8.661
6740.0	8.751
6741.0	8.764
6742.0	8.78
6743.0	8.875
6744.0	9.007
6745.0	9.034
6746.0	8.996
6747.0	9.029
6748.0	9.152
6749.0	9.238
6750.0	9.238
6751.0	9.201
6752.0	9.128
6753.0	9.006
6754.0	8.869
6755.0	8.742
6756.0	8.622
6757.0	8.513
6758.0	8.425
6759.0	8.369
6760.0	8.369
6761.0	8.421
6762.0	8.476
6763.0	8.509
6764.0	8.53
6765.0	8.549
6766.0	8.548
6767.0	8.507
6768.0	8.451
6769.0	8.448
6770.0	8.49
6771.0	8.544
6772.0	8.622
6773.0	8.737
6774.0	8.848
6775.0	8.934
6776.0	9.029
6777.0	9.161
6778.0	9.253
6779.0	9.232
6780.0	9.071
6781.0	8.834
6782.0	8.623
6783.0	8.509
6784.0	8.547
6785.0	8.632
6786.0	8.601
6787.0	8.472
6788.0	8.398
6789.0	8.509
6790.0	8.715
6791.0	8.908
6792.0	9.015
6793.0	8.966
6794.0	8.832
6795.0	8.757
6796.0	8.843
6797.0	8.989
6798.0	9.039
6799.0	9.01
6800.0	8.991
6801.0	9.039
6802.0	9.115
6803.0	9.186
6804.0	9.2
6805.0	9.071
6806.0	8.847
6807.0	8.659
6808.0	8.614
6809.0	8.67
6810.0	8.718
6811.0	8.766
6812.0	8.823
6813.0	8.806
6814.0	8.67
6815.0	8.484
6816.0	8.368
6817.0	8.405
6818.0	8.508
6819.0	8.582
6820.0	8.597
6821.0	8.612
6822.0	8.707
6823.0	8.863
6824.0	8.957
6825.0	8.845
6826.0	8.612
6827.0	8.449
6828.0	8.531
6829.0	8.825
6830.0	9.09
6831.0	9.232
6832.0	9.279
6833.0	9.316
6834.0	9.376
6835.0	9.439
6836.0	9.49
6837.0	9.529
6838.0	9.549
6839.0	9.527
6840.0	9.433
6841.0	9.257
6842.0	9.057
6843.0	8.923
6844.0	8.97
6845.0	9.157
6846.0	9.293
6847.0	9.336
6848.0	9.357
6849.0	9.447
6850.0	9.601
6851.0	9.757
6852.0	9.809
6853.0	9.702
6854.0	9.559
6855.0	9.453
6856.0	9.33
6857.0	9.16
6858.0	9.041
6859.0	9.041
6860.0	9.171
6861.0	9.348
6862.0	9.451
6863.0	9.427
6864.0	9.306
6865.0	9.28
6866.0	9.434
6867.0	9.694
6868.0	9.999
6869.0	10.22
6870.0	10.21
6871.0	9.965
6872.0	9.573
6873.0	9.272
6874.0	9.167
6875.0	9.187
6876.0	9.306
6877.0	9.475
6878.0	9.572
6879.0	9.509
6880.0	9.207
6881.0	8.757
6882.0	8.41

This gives 6874.0 A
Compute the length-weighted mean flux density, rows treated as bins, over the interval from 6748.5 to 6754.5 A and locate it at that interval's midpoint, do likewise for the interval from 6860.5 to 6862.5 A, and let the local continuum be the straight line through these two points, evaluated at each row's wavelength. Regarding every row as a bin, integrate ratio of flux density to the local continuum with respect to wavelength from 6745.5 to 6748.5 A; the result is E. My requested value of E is 3.0 A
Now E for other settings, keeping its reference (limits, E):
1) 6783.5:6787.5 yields 3.7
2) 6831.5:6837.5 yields 6.0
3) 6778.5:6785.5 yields 6.7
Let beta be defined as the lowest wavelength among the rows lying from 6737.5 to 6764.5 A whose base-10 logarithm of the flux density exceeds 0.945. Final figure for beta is 6743.0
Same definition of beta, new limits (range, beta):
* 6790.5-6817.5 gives 6791.0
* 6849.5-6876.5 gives 6850.0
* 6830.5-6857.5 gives 6831.0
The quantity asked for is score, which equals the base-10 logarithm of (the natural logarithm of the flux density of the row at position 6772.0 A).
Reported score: 0.3333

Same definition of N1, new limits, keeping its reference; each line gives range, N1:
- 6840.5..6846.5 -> 6843.0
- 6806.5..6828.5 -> 6827.0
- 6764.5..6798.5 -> 6788.0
